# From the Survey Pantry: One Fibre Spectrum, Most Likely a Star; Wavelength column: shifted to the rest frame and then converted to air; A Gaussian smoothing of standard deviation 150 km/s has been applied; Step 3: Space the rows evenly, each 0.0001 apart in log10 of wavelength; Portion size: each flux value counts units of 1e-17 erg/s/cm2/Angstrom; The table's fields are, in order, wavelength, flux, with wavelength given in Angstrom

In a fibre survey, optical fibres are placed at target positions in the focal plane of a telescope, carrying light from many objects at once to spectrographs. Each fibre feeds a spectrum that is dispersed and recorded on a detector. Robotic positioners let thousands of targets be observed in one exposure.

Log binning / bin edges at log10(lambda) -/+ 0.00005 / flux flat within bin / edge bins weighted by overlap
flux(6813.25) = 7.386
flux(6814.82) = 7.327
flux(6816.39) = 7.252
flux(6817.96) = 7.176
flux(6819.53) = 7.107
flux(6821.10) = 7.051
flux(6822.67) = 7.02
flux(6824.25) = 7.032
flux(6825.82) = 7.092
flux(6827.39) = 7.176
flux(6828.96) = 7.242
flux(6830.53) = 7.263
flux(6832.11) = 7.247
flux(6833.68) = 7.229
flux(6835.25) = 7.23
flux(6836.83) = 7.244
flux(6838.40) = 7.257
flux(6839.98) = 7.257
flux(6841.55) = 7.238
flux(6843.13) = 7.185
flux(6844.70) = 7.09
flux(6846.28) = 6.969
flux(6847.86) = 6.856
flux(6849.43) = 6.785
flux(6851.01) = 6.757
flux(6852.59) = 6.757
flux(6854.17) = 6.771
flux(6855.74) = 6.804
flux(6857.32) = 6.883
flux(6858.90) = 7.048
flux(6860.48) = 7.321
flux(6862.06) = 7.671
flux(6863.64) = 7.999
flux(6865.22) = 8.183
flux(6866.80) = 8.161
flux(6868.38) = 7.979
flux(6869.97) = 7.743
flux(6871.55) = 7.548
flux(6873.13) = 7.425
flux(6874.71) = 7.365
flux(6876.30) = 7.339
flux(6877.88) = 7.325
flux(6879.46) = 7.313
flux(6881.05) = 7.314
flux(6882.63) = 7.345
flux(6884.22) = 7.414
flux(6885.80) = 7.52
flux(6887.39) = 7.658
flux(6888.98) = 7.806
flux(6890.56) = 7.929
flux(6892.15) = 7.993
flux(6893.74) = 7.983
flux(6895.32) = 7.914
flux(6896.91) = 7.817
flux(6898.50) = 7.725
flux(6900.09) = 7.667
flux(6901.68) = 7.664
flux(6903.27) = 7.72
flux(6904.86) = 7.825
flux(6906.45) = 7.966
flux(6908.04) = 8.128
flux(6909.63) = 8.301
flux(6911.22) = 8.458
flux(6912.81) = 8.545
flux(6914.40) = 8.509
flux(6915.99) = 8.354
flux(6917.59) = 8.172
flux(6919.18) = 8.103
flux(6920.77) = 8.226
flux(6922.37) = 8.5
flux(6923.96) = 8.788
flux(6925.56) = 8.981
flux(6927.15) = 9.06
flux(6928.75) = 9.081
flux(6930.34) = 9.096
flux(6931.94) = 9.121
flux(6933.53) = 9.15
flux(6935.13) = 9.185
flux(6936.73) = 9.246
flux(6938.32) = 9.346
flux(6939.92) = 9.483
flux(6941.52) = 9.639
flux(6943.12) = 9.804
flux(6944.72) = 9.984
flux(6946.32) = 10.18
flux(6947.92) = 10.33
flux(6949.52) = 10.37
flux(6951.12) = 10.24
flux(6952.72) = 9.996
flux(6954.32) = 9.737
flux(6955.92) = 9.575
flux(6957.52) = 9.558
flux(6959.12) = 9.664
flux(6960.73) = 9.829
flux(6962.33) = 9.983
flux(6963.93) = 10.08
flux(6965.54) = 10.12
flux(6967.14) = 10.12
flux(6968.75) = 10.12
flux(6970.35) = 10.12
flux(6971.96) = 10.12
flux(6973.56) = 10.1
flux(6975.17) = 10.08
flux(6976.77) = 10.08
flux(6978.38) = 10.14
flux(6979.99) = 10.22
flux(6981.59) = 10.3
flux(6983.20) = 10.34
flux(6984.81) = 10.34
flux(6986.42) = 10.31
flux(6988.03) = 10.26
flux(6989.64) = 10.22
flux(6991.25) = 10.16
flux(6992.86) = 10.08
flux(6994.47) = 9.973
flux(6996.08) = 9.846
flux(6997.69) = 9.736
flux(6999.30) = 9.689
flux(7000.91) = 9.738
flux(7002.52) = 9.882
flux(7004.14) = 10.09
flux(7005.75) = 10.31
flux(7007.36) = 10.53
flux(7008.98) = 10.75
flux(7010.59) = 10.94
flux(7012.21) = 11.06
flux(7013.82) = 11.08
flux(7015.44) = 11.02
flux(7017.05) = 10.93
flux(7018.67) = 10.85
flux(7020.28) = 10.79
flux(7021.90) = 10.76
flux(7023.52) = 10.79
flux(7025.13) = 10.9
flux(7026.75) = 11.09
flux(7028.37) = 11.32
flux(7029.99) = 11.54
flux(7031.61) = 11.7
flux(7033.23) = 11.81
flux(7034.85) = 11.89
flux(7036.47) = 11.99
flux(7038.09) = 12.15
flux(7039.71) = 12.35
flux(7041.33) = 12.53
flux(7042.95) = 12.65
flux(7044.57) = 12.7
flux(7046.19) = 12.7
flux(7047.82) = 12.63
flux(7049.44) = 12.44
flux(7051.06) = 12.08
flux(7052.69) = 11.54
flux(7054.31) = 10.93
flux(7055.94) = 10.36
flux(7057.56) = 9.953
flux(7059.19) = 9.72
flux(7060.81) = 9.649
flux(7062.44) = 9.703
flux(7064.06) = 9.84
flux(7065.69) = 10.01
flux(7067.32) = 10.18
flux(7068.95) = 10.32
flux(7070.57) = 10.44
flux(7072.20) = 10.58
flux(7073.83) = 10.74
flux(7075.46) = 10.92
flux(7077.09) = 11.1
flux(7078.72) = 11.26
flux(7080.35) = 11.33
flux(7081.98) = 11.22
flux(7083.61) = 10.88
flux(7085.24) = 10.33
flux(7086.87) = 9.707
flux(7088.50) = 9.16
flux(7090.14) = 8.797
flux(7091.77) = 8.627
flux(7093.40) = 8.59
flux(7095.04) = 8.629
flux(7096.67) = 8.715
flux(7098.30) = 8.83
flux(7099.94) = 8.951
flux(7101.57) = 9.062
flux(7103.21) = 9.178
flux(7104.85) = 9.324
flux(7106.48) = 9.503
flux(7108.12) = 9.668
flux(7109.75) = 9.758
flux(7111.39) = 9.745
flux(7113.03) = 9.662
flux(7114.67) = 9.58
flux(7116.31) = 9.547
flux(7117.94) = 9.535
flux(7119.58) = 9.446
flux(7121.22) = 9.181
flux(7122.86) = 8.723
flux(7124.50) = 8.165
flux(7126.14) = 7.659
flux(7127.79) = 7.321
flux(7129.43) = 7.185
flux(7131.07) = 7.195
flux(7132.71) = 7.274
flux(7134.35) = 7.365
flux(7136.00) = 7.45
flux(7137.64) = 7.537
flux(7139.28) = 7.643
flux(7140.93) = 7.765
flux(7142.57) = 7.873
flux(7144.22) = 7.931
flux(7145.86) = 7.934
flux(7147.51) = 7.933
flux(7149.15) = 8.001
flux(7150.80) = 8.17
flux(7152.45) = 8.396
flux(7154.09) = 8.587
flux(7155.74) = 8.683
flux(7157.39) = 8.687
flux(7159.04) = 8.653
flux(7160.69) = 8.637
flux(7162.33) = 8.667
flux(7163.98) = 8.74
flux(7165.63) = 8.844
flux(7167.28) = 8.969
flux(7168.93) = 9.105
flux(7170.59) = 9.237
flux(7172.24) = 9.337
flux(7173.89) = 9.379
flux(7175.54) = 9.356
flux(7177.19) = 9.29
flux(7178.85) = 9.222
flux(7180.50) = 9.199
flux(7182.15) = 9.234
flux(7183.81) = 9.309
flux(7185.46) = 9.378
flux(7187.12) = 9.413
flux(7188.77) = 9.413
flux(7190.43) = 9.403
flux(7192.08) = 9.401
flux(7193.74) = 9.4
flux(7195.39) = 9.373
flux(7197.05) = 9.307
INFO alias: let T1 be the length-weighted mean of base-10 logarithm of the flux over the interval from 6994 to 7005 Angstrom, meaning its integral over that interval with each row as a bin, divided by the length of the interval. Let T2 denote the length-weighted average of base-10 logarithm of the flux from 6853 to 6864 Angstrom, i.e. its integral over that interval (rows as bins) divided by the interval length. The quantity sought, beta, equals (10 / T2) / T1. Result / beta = 11.8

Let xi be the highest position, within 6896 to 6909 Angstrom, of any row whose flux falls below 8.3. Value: 6908.04 Angstrom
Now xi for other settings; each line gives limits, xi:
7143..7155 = 7150.80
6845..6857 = 6855.74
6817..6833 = 6832.11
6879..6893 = 6892.15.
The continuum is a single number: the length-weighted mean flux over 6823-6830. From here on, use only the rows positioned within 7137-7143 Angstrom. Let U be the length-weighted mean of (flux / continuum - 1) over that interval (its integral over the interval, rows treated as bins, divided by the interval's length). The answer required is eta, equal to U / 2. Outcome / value 0.04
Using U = 0.08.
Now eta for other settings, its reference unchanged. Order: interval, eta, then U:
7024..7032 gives 0.29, 0.58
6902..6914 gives 0.07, 0.14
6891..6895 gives 0.06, 0.12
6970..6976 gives 0.21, 0.42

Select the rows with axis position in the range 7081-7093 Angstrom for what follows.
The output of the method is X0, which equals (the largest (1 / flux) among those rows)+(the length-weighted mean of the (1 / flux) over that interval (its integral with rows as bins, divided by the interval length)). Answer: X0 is 0.22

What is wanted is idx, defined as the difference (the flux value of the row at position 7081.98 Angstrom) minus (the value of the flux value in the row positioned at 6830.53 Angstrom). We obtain 4.0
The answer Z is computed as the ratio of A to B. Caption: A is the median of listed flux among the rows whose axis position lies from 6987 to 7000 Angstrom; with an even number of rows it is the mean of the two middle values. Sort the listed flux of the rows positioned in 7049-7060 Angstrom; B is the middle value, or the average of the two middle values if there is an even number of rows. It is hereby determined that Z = 0.92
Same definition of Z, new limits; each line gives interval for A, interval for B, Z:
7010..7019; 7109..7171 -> 1.27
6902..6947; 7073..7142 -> 0.97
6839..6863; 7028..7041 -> 0.59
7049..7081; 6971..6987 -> 1.03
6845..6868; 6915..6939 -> 0.76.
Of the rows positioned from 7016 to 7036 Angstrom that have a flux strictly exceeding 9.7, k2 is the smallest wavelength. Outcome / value 7017.05 Angstrom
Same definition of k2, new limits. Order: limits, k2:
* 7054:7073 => 7054.31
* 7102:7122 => 7109.75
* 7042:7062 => 7042.95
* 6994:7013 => 6994.47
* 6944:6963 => 6944.72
